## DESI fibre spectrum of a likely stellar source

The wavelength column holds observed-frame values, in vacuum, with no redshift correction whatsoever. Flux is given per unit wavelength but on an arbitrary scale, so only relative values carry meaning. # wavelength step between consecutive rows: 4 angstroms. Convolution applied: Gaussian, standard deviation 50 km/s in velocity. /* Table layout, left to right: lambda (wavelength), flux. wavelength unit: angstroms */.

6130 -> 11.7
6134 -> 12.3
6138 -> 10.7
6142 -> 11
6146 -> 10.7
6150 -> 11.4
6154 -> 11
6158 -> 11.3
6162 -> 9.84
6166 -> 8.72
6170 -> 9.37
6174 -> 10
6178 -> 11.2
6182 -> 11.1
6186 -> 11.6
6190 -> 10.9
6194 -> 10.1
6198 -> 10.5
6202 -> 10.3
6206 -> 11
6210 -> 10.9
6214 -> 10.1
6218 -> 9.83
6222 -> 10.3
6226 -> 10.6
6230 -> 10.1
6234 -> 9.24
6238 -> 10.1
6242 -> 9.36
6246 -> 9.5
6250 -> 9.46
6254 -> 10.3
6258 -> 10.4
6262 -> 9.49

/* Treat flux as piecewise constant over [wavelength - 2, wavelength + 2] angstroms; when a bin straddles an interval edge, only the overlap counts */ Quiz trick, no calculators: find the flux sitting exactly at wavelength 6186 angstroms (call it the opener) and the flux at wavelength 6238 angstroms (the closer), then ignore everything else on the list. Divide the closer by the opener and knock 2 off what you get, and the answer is -1.13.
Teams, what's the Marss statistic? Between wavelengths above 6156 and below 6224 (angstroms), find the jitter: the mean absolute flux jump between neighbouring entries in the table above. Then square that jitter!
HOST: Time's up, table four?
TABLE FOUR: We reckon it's 0.40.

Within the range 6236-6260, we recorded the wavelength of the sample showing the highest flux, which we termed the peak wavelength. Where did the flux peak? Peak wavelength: 6258 angstroms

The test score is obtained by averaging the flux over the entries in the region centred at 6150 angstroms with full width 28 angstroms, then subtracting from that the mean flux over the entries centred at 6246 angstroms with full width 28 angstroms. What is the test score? 1.1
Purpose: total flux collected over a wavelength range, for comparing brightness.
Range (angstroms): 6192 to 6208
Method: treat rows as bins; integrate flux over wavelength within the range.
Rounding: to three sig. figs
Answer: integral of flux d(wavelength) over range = 168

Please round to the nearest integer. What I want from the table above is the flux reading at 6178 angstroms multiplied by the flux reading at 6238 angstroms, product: 113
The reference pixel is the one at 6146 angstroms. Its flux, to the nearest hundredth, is 10.70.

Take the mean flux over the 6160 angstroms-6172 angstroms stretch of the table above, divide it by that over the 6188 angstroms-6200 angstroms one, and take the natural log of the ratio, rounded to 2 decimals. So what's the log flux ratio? -0.12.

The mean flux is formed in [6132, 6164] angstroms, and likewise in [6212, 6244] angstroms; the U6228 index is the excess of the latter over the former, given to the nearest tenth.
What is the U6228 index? -1.1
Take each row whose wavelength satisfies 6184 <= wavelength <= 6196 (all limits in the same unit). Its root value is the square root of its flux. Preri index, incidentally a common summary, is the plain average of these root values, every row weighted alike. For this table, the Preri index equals 3.30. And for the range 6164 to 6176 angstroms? 3.06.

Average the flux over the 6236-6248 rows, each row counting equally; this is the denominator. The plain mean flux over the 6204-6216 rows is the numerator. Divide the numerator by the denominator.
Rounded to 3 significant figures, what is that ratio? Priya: 1.10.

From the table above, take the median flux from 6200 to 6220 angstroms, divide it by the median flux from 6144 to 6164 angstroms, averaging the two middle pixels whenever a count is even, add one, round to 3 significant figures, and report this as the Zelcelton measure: 1.94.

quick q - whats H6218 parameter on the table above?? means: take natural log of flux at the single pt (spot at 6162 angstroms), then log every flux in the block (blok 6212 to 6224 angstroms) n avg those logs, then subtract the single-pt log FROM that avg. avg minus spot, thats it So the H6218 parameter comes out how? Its 0.024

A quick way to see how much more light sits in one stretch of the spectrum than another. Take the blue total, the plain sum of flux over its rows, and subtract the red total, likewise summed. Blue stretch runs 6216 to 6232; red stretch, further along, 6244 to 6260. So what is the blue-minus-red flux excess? 1.2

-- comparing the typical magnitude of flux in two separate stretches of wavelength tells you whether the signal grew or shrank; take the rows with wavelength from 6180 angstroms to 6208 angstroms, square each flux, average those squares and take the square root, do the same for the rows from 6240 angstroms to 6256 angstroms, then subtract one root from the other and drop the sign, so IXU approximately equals 1.1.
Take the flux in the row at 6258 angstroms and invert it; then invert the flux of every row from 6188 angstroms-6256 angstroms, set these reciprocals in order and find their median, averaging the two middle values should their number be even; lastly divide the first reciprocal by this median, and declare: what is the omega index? 0.97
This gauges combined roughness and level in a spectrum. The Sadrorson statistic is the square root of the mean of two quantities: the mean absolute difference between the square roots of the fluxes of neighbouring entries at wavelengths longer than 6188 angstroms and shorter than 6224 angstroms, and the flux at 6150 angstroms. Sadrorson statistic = 2.40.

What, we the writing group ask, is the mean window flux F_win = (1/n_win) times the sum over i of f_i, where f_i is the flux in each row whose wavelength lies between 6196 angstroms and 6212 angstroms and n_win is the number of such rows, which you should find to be 10.7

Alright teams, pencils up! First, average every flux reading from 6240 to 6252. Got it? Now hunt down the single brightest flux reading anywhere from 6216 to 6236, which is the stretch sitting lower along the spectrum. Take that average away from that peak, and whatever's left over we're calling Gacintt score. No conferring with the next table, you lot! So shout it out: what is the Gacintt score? 1.2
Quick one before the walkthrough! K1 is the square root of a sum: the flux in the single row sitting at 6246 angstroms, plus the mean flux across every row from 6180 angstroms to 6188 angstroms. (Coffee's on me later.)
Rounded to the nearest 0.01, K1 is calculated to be 4.57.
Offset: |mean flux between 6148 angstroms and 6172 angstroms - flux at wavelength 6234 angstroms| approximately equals 1.0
